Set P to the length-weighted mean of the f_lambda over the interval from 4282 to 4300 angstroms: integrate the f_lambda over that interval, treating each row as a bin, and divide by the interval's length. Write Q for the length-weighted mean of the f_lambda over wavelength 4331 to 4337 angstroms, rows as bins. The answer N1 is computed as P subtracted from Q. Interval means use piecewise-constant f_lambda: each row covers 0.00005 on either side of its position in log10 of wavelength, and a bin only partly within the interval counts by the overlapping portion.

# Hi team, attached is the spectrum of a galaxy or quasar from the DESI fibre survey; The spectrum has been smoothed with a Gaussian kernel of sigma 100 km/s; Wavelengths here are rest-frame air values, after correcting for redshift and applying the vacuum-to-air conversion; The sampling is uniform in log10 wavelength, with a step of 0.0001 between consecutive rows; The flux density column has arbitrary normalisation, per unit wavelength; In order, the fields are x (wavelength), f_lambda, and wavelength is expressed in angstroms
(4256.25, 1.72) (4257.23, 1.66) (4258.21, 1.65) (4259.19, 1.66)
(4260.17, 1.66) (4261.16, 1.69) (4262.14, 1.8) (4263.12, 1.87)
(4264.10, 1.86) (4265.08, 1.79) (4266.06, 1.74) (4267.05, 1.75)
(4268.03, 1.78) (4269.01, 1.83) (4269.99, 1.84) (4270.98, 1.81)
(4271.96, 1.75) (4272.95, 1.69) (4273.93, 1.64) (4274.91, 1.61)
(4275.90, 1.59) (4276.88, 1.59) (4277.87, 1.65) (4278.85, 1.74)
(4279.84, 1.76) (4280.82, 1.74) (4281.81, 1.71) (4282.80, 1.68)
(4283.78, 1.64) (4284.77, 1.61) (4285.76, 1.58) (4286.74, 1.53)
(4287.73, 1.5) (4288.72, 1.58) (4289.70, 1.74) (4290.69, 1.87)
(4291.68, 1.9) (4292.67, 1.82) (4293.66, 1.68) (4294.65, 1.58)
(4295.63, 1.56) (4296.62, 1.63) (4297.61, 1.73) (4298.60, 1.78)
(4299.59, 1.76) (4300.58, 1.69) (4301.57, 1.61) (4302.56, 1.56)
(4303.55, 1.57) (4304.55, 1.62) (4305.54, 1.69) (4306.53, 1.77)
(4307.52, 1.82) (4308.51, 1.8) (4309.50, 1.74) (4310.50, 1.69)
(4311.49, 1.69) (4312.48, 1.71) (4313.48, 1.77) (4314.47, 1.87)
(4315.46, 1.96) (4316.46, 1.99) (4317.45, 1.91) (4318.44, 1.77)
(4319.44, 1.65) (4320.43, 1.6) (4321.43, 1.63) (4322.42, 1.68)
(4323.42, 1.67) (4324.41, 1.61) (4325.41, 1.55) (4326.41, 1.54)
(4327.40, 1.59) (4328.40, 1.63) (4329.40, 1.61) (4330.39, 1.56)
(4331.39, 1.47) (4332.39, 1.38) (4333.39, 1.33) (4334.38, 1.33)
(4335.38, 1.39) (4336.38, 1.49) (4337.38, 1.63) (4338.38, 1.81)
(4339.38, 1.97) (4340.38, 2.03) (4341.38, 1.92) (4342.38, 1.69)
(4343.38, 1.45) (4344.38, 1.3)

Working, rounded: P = 1.68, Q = 1.40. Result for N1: -0.28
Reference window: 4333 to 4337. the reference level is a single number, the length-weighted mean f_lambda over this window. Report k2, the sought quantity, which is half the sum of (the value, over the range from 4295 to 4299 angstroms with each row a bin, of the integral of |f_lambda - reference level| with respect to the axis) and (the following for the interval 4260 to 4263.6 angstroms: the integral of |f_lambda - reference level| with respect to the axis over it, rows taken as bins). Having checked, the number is 1.21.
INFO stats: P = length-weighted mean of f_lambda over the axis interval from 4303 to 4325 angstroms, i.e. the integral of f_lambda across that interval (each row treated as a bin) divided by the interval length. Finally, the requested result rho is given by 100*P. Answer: 174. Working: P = 1.74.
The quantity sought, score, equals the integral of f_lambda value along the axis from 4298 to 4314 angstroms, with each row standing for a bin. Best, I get 27.3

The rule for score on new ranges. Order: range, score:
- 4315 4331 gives 26.9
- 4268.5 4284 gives 26.4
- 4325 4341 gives 25.3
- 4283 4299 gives 26.7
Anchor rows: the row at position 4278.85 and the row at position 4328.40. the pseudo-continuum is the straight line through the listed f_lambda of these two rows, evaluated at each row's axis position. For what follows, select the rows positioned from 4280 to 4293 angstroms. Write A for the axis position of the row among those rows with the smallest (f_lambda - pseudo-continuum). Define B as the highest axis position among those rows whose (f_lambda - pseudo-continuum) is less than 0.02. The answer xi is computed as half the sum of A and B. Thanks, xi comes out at 4288.2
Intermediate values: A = 4287.73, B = 4288.72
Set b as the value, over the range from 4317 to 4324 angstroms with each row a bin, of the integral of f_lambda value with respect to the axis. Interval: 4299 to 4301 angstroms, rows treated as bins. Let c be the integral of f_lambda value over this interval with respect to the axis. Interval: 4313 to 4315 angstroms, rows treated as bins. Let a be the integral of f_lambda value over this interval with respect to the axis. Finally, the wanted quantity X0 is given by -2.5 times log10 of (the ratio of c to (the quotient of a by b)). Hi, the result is -2.6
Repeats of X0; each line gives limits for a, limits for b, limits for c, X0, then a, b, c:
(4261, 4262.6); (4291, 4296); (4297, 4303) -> -3.7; 2.8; 8.6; 10.1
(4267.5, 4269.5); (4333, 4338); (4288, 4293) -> -3.1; 3.6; 7.2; 8.8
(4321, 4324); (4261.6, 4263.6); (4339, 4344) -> -2.0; 5.0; 3.7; 9.0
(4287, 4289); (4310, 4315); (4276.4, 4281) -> -3.4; 3.1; 8.7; 7.8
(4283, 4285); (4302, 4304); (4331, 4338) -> -2.5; 3.3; 3.1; 10.1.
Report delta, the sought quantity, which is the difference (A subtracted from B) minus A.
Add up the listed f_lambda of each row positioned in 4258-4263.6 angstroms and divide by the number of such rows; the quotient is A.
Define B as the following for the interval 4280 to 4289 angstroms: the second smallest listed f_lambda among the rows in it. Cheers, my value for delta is -1.91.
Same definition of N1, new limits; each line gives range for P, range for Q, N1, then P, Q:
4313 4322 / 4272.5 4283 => -0.12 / 1.80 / 1.67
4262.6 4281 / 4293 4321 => -0.02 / 1.74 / 1.72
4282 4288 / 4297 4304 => 0.07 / 1.60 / 1.67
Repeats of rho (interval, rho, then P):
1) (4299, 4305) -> 164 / 1.64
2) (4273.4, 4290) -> 164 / 1.64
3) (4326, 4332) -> 156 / 1.56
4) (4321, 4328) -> 161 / 1.61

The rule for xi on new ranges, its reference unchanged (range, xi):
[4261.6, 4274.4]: 4273.9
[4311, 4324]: 4320.9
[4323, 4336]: 4334.4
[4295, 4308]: 4300.6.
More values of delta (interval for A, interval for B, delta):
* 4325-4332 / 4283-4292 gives -1.60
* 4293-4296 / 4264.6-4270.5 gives -1.46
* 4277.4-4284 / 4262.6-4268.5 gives -1.66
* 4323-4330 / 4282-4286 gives -1.59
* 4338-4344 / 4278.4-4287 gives -2.04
